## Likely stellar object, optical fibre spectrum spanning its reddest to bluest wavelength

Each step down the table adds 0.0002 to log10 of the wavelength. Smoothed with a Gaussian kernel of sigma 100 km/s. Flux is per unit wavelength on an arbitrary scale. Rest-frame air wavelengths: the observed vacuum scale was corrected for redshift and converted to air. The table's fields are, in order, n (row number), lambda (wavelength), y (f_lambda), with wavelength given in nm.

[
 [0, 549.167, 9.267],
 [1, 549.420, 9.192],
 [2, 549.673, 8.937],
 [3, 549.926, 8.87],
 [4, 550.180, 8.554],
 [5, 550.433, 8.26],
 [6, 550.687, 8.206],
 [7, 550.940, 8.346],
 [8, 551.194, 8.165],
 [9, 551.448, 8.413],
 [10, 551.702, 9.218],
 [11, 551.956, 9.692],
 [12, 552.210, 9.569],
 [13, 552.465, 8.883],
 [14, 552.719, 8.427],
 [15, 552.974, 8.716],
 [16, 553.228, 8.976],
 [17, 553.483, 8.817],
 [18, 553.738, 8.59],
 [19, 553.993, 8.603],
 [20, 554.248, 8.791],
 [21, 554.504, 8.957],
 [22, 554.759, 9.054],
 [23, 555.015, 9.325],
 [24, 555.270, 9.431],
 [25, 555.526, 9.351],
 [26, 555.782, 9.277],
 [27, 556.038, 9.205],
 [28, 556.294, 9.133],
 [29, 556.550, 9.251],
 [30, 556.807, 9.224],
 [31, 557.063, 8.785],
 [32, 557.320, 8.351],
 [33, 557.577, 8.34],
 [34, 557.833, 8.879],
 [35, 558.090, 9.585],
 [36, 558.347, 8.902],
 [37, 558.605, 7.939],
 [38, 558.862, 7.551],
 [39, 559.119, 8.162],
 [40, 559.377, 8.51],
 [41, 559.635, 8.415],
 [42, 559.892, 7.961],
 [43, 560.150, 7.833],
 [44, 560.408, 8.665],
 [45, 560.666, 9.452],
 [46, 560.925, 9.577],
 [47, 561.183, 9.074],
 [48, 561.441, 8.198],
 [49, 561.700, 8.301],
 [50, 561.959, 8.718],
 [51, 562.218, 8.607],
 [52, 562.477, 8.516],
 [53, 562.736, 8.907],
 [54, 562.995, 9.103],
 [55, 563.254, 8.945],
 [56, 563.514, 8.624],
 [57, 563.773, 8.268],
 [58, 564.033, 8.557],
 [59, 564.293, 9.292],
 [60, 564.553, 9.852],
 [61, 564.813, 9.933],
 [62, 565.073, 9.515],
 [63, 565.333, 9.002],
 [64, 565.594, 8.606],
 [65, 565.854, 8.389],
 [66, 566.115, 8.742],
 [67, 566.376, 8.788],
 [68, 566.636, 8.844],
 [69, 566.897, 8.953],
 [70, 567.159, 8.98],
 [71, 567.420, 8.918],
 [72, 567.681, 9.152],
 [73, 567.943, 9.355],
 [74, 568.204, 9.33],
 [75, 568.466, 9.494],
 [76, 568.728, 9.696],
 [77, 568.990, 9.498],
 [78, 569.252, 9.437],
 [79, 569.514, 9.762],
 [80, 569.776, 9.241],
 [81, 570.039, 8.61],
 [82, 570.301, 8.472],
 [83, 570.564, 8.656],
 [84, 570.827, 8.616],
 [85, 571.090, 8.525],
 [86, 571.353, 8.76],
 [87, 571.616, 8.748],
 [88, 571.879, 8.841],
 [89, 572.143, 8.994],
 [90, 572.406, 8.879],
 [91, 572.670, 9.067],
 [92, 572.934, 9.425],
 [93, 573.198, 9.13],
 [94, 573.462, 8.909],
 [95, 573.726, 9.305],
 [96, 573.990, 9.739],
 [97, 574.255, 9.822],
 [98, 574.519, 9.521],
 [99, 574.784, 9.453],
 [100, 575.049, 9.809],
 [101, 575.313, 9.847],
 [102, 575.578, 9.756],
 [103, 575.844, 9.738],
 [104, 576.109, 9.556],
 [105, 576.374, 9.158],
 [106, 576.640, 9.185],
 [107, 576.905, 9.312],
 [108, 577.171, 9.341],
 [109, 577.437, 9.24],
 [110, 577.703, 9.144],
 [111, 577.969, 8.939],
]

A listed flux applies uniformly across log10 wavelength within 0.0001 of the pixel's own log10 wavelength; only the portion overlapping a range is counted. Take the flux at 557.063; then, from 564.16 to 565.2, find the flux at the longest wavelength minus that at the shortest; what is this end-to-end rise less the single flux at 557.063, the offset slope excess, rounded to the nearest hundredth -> -8.56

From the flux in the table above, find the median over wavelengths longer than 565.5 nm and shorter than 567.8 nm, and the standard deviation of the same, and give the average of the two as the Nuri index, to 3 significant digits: 4.53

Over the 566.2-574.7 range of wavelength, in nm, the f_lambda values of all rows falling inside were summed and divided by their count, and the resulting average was 9.1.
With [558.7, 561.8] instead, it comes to 8.5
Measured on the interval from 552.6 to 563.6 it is 8.8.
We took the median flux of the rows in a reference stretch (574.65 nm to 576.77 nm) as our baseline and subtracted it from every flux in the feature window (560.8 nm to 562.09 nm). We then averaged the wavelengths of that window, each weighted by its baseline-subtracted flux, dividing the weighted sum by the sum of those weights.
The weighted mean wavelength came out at 561.59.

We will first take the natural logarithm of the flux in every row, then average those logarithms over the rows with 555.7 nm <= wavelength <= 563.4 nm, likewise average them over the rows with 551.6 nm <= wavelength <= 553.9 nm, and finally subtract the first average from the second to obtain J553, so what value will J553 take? 0.032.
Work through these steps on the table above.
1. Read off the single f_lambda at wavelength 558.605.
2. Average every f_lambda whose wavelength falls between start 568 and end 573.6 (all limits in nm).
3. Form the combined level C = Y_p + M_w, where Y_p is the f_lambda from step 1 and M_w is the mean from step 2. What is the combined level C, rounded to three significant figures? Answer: 17.0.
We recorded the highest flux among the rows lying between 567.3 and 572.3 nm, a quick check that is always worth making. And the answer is 9.762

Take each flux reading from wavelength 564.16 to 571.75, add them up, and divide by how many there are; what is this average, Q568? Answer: 9.1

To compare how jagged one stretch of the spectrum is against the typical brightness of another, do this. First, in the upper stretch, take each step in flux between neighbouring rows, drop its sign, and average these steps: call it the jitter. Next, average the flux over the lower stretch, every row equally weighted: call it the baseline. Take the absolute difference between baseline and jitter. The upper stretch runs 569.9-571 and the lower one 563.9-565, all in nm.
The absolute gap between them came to 9.29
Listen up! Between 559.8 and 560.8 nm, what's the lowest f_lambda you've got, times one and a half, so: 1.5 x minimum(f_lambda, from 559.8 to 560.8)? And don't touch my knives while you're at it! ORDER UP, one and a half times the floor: 11.7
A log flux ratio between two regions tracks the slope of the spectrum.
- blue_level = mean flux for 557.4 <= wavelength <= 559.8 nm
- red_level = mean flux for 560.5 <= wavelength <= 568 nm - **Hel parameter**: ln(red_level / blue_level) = 0.05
